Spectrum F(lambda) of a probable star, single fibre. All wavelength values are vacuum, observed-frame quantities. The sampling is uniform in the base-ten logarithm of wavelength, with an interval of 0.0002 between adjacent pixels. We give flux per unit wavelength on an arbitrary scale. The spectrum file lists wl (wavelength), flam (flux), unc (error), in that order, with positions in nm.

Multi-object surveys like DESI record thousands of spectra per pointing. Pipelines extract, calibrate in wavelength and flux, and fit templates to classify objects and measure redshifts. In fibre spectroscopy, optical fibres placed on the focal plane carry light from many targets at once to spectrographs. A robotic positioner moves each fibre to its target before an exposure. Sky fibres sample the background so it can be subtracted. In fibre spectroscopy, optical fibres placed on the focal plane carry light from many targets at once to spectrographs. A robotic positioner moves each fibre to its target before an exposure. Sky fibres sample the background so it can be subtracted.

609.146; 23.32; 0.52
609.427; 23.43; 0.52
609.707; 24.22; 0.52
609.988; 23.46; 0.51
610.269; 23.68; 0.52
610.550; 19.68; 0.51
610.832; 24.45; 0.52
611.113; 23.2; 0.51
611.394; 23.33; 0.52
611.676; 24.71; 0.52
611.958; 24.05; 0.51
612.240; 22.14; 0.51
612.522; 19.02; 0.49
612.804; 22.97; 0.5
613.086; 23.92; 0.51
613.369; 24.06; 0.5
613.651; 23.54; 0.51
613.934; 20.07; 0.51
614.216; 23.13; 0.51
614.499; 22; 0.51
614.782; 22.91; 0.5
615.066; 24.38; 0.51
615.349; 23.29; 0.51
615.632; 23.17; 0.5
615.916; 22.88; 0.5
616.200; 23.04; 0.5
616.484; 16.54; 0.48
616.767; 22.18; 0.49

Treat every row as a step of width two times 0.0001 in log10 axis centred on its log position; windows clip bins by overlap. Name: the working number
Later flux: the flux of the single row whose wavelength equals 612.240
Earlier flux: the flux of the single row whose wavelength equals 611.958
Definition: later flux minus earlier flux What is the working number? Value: -1.9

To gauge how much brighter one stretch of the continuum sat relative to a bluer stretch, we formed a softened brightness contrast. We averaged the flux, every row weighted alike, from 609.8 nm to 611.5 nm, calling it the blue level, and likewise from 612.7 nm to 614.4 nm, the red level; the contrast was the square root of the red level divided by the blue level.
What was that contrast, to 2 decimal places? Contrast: 1.00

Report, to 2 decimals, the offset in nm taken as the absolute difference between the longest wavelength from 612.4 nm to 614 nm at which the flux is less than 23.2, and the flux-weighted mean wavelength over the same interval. 0.70 nm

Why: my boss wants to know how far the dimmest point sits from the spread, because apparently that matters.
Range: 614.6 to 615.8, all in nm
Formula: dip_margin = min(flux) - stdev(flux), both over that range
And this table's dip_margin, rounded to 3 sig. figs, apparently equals 22.3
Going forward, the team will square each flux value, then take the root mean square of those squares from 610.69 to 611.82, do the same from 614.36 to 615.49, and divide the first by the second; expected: 1.07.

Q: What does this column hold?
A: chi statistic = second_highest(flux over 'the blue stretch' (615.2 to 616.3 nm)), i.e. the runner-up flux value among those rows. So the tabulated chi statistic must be 23.17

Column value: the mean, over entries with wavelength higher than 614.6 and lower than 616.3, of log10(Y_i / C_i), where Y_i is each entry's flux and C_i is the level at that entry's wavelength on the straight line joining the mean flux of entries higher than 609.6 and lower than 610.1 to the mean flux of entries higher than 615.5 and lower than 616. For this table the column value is 0.004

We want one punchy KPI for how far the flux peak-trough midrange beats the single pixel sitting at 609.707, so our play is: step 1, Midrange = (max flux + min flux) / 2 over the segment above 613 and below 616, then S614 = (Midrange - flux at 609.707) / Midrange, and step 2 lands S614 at -0.090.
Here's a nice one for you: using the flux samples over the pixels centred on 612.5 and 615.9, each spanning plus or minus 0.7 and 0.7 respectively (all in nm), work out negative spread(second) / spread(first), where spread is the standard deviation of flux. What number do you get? -1.4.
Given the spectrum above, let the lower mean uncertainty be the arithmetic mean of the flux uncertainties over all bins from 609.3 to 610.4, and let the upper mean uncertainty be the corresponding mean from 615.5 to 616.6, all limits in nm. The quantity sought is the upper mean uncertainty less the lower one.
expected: -0.023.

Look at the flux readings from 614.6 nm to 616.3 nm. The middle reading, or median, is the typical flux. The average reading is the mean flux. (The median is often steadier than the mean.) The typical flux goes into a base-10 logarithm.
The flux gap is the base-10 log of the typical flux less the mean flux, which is -21.9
